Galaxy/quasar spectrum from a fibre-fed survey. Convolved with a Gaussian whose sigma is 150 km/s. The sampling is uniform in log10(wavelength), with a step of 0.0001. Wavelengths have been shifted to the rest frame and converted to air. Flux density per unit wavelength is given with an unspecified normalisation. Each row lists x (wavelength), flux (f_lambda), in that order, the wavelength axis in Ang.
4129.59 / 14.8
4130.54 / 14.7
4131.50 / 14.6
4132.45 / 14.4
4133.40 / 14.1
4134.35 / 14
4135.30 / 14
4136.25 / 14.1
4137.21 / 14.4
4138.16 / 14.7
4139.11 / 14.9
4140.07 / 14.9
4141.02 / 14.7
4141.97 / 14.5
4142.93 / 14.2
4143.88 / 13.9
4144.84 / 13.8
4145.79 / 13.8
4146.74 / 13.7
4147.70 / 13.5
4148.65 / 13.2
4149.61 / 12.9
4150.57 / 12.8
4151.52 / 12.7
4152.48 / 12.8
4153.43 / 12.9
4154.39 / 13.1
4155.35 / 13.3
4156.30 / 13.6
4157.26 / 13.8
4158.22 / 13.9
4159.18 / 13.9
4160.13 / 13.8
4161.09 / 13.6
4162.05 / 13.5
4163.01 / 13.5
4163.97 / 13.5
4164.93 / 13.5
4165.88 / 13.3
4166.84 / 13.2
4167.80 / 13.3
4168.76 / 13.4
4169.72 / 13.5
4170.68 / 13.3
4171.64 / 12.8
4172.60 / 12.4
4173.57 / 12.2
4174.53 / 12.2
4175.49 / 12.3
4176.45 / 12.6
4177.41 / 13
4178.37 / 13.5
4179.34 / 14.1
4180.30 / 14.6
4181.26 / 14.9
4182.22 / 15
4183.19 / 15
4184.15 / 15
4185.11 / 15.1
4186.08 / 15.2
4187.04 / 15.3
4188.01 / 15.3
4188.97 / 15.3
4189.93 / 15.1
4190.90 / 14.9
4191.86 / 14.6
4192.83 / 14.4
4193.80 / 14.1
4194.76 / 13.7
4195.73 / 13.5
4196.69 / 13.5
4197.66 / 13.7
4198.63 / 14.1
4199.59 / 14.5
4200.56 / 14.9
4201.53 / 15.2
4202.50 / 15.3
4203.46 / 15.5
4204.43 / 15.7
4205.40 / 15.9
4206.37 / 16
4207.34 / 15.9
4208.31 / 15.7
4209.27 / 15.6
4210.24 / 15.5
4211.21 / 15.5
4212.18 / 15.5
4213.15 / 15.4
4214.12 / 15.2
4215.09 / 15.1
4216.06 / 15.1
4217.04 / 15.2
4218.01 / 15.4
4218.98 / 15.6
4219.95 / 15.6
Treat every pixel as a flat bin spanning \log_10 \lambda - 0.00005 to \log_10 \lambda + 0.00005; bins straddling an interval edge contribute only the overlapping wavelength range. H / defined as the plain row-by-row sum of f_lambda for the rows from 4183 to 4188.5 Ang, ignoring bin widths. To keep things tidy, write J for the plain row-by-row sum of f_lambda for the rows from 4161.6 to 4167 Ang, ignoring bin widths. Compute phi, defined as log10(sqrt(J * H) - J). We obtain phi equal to 0.7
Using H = 90.9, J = 80.5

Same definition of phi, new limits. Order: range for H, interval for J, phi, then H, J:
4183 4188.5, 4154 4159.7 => 0.7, 90.9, 81.6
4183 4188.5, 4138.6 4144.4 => 0.3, 90.9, 87.1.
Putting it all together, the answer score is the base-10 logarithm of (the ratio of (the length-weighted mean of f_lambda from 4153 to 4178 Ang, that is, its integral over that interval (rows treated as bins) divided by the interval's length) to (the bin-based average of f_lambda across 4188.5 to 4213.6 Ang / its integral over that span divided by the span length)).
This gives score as -0.05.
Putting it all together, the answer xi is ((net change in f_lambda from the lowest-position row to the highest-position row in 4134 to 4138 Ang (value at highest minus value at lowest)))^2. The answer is 0.16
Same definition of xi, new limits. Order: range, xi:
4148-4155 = 0.01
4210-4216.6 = 0.16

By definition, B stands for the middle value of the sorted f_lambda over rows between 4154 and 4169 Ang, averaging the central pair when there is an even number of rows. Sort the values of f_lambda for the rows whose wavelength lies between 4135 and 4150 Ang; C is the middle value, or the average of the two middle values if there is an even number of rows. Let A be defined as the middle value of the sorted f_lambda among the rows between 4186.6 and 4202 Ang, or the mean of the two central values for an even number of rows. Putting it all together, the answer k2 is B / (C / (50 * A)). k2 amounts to 699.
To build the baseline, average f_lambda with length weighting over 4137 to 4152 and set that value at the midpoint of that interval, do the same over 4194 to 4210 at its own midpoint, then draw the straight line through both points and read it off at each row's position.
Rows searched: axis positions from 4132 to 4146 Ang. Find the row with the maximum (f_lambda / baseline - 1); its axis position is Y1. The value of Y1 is 4139.11 Ang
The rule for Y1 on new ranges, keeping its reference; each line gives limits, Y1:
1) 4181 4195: 4187.04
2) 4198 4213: 4206.37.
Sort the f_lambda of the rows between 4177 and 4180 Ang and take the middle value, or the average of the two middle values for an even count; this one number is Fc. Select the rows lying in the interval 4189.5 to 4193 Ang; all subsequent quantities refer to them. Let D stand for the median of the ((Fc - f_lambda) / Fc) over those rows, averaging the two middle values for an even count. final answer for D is -0.09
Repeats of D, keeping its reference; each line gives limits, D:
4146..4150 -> 0.01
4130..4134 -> -0.07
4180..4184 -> -0.11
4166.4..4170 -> 0.01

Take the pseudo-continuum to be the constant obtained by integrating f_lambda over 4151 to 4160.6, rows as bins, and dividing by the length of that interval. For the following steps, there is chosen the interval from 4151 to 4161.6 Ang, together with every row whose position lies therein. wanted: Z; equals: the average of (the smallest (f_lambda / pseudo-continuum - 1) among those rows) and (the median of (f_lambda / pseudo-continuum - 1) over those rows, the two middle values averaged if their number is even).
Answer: -0.02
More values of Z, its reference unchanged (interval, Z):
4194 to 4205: 0.05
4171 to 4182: -0.07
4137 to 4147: 0.05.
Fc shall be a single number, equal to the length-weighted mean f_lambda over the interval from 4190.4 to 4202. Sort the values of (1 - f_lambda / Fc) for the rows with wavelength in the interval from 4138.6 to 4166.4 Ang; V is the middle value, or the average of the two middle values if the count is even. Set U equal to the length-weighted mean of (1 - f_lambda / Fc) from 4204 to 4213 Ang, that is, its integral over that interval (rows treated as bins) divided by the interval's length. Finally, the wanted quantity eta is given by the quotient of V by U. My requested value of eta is -0.5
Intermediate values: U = -0.10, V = 0.05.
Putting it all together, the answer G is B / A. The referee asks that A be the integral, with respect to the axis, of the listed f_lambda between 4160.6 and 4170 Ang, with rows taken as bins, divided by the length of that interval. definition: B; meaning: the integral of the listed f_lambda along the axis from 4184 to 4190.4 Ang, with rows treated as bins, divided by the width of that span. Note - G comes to 1.13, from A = 13.4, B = 15.2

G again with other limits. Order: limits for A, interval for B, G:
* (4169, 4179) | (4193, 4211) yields 1.16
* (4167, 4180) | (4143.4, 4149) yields 1.05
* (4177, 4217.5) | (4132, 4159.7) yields 0.93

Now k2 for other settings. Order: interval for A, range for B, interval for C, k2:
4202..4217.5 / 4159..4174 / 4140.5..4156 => 778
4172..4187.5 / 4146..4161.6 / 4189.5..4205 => 661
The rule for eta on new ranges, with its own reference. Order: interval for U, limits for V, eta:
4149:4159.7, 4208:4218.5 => -1.1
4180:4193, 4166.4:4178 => -1.8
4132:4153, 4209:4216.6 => -3.5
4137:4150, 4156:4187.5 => 4.4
